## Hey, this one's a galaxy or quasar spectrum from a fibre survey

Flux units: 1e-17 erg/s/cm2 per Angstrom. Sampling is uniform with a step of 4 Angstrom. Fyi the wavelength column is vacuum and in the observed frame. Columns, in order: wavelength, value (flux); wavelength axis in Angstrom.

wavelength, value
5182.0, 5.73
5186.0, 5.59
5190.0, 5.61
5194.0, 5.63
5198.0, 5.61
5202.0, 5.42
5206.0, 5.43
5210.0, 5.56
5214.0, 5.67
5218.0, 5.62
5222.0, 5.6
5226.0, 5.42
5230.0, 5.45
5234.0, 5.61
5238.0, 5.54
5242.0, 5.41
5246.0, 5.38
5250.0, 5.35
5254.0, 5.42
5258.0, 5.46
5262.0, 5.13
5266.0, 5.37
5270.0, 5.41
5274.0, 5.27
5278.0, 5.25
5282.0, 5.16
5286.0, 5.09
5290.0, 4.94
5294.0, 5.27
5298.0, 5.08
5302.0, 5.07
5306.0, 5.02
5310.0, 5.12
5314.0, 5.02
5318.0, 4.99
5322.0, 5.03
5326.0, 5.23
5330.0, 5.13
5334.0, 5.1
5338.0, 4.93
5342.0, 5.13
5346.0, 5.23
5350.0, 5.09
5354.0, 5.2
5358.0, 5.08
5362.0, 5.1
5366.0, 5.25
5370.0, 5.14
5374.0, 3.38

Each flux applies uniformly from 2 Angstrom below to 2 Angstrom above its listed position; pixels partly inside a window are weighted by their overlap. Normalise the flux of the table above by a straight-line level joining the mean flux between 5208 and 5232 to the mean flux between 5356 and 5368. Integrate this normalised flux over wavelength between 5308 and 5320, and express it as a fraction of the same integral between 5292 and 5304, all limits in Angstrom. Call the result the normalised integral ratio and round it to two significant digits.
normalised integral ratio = 0.99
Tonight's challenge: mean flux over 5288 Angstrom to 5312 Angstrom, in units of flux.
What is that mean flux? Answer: 5.1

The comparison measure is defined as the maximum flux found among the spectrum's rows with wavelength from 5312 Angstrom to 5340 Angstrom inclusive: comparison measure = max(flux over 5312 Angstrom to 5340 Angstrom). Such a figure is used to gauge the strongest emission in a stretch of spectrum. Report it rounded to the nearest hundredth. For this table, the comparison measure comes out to 5.23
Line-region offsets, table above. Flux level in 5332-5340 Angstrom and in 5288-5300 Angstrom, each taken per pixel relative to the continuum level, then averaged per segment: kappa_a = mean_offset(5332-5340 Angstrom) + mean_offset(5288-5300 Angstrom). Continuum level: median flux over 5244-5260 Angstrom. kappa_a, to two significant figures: -0.69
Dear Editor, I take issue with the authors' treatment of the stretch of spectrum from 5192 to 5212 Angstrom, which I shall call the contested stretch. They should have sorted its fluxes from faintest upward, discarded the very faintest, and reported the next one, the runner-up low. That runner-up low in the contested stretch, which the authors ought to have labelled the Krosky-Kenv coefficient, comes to 5.43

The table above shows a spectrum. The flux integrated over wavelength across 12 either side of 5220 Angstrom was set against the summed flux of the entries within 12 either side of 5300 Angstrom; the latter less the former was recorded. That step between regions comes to -102.8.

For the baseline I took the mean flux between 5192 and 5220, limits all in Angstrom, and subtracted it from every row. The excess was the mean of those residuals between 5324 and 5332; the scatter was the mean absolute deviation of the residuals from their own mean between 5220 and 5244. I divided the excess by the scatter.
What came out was -4.9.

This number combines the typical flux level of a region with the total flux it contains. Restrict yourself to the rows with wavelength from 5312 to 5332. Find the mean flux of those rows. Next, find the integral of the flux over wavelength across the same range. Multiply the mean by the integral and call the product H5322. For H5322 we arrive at 516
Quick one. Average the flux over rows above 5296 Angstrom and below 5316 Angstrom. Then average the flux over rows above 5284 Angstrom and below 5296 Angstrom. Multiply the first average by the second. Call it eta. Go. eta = 25.8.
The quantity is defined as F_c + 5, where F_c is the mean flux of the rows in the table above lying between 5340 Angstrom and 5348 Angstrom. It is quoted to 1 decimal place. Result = 10.2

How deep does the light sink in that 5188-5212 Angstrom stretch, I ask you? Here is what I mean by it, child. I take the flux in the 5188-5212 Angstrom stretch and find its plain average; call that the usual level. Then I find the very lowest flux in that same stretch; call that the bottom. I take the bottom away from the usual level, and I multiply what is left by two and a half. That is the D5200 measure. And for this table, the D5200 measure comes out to 0.31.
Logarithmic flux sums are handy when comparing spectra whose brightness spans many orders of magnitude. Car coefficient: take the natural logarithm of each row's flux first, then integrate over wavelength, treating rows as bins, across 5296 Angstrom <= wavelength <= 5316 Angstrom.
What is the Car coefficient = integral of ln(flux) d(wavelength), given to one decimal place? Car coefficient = 32.4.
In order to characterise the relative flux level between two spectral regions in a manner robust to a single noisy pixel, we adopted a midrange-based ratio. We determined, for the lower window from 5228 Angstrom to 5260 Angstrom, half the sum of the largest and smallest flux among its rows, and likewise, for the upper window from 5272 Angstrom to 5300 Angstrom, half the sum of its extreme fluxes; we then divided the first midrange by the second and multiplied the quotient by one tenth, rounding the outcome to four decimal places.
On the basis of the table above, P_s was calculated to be 0.1073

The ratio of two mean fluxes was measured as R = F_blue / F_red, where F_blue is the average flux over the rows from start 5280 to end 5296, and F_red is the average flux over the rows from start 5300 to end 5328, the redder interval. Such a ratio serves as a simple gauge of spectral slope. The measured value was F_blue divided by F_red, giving 1.009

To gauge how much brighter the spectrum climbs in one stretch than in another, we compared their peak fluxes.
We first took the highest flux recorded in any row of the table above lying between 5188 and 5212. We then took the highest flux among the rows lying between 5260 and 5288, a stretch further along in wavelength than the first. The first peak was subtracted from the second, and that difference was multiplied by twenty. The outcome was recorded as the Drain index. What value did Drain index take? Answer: -4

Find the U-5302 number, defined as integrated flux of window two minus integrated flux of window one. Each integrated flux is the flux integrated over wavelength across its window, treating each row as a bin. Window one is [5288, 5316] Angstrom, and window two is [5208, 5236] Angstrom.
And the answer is 14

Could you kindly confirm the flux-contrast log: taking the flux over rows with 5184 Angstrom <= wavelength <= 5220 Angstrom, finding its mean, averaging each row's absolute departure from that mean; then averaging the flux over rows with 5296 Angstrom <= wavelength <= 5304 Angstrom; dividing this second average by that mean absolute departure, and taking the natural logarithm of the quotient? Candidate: 4.3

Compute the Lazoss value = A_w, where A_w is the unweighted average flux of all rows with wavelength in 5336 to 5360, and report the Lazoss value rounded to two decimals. 5.11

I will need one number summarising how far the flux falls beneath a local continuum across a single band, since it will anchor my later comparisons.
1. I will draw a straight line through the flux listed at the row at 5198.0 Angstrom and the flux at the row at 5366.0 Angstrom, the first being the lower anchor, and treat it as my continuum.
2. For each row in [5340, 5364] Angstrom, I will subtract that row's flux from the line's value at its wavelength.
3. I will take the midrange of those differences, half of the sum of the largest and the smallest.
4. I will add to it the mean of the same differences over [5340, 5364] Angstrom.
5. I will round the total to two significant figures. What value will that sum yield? 0.27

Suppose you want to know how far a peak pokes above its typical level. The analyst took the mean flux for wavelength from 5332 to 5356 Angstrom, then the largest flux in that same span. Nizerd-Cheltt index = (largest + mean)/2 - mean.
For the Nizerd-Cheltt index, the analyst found 0.058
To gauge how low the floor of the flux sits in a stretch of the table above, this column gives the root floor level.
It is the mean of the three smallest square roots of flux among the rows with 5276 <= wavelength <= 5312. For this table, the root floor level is 2.24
